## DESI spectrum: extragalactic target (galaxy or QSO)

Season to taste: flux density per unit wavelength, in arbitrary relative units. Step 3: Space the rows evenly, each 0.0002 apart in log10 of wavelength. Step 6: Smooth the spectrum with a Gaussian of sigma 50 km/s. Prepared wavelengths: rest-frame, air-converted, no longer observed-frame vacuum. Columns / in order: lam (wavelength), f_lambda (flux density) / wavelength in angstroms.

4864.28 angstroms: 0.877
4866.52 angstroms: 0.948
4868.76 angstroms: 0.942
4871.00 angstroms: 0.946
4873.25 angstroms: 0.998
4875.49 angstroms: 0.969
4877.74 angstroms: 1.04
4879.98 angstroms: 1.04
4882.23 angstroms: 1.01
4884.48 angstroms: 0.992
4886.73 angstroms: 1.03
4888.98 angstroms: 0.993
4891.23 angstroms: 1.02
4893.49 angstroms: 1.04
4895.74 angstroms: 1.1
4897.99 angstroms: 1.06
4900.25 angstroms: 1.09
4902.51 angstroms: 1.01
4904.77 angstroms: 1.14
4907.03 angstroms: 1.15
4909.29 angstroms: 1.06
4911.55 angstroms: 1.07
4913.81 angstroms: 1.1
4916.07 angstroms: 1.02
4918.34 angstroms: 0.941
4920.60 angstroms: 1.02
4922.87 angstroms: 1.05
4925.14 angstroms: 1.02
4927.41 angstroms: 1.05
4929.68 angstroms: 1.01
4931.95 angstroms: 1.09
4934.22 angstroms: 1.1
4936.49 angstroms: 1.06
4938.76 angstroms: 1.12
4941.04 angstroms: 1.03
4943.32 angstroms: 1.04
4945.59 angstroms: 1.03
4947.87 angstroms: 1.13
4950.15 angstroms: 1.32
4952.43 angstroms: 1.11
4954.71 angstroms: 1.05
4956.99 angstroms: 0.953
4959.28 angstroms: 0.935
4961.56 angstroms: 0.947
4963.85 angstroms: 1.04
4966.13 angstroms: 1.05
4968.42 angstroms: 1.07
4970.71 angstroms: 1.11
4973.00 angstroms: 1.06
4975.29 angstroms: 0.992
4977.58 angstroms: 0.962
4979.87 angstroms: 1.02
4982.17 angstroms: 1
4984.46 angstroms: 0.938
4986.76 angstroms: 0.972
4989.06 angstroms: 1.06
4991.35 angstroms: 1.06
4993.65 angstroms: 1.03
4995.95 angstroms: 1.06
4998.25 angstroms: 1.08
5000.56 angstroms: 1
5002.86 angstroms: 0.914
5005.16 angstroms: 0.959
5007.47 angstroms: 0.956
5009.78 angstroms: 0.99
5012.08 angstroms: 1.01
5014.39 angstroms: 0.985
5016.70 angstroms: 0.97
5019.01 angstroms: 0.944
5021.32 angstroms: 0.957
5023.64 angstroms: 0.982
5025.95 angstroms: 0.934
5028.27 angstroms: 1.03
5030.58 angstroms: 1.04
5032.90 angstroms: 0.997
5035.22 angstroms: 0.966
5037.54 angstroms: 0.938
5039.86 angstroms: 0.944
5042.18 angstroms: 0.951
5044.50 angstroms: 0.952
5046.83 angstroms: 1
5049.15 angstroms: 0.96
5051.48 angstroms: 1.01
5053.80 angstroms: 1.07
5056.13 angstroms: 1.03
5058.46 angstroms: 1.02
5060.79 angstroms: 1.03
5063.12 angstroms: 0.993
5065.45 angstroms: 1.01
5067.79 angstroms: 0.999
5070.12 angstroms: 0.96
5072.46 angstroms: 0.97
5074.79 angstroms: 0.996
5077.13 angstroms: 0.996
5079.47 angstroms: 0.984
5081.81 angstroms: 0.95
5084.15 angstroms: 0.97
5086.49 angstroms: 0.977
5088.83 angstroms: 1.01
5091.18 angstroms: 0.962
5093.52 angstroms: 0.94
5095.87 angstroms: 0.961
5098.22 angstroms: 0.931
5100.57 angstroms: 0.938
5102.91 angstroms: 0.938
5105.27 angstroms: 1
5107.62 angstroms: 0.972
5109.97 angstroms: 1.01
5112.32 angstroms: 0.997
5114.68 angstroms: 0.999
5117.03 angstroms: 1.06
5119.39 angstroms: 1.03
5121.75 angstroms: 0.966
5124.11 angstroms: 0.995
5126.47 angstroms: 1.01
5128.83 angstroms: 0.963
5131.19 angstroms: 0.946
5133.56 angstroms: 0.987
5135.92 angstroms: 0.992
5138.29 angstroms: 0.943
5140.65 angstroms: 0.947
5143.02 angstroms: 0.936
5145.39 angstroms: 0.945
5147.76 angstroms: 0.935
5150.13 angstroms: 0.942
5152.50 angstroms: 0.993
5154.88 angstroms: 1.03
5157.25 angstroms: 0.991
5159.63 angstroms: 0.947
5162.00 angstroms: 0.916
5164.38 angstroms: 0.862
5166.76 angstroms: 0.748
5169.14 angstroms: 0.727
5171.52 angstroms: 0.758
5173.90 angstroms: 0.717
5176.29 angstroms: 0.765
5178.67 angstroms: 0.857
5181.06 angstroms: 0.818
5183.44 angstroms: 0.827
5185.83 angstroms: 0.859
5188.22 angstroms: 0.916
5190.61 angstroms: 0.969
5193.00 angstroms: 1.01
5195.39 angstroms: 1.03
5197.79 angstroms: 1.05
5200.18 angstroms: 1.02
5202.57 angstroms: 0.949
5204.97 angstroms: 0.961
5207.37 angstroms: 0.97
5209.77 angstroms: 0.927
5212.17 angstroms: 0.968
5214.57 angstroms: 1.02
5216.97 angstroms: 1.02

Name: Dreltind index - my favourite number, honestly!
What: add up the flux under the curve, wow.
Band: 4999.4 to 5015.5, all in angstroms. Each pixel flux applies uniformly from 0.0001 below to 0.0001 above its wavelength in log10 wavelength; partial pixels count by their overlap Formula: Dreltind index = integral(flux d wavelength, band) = 15.7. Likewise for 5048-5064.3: 16.6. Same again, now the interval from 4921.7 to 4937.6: 16.8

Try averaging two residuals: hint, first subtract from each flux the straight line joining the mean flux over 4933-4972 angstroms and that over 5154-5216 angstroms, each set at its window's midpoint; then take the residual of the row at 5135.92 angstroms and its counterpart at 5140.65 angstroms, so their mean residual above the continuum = 0.030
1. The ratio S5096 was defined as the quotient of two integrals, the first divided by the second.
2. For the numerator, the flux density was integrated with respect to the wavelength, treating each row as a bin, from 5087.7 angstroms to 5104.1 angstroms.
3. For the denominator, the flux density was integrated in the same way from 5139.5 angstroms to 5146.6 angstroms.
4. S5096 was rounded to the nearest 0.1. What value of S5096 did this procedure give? 2.3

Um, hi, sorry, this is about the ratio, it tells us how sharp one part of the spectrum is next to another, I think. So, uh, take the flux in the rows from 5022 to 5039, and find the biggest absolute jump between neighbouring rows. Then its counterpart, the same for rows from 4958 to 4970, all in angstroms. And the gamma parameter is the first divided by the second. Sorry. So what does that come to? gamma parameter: 1.0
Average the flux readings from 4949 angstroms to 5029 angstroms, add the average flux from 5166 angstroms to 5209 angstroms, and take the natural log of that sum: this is 0.64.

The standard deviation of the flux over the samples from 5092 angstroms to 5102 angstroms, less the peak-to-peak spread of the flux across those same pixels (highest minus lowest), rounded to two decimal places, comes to -0.02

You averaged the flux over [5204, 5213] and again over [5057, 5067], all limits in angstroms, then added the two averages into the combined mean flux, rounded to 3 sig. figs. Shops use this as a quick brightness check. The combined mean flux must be 1.97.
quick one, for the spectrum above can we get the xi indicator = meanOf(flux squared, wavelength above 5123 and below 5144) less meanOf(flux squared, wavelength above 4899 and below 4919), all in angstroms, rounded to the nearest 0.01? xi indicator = -0.20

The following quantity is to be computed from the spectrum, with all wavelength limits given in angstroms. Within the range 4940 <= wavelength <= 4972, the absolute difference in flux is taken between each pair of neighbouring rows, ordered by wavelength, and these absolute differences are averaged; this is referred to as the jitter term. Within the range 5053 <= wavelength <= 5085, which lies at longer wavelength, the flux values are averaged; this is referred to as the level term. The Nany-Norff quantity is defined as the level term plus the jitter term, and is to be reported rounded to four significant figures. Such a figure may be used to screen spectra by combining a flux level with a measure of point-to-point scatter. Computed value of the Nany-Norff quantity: 1.065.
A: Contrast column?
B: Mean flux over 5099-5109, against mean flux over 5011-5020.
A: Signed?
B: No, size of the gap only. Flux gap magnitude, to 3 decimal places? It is 0.015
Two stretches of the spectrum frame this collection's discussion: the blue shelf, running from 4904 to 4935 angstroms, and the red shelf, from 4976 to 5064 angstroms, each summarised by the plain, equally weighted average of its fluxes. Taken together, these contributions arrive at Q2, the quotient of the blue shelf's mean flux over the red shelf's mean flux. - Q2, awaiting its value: 1.07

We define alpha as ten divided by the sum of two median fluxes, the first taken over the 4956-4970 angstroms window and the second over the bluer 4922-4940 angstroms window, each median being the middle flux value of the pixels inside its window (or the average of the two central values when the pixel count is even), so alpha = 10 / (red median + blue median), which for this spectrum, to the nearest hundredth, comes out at 4.87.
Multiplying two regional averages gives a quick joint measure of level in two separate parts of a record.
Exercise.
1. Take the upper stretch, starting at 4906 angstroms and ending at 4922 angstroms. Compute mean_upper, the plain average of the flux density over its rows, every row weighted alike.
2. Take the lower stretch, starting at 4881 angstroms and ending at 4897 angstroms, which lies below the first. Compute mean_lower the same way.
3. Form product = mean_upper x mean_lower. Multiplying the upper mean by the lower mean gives 1.08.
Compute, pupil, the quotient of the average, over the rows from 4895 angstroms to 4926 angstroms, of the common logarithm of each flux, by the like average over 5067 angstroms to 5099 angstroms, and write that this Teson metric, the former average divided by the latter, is -2.0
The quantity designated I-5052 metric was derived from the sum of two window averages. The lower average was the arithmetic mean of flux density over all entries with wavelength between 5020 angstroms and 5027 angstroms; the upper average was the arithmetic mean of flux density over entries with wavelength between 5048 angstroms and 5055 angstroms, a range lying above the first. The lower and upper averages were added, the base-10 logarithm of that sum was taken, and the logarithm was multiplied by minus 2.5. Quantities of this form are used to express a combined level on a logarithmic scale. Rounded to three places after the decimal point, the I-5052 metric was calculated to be -0.737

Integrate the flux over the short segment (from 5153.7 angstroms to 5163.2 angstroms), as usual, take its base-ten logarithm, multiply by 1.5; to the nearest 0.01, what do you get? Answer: 1.45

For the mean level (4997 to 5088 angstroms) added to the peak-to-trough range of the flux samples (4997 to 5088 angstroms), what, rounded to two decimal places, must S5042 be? 1.15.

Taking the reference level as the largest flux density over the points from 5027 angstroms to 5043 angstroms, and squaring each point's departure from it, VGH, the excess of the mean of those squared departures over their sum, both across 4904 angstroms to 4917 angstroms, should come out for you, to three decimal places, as -0.023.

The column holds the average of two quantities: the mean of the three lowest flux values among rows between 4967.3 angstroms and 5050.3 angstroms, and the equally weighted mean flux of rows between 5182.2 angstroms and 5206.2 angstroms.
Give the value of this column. 0.944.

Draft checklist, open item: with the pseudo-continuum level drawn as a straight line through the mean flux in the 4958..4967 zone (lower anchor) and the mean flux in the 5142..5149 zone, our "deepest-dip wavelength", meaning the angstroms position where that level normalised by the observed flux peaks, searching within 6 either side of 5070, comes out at 5070.12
